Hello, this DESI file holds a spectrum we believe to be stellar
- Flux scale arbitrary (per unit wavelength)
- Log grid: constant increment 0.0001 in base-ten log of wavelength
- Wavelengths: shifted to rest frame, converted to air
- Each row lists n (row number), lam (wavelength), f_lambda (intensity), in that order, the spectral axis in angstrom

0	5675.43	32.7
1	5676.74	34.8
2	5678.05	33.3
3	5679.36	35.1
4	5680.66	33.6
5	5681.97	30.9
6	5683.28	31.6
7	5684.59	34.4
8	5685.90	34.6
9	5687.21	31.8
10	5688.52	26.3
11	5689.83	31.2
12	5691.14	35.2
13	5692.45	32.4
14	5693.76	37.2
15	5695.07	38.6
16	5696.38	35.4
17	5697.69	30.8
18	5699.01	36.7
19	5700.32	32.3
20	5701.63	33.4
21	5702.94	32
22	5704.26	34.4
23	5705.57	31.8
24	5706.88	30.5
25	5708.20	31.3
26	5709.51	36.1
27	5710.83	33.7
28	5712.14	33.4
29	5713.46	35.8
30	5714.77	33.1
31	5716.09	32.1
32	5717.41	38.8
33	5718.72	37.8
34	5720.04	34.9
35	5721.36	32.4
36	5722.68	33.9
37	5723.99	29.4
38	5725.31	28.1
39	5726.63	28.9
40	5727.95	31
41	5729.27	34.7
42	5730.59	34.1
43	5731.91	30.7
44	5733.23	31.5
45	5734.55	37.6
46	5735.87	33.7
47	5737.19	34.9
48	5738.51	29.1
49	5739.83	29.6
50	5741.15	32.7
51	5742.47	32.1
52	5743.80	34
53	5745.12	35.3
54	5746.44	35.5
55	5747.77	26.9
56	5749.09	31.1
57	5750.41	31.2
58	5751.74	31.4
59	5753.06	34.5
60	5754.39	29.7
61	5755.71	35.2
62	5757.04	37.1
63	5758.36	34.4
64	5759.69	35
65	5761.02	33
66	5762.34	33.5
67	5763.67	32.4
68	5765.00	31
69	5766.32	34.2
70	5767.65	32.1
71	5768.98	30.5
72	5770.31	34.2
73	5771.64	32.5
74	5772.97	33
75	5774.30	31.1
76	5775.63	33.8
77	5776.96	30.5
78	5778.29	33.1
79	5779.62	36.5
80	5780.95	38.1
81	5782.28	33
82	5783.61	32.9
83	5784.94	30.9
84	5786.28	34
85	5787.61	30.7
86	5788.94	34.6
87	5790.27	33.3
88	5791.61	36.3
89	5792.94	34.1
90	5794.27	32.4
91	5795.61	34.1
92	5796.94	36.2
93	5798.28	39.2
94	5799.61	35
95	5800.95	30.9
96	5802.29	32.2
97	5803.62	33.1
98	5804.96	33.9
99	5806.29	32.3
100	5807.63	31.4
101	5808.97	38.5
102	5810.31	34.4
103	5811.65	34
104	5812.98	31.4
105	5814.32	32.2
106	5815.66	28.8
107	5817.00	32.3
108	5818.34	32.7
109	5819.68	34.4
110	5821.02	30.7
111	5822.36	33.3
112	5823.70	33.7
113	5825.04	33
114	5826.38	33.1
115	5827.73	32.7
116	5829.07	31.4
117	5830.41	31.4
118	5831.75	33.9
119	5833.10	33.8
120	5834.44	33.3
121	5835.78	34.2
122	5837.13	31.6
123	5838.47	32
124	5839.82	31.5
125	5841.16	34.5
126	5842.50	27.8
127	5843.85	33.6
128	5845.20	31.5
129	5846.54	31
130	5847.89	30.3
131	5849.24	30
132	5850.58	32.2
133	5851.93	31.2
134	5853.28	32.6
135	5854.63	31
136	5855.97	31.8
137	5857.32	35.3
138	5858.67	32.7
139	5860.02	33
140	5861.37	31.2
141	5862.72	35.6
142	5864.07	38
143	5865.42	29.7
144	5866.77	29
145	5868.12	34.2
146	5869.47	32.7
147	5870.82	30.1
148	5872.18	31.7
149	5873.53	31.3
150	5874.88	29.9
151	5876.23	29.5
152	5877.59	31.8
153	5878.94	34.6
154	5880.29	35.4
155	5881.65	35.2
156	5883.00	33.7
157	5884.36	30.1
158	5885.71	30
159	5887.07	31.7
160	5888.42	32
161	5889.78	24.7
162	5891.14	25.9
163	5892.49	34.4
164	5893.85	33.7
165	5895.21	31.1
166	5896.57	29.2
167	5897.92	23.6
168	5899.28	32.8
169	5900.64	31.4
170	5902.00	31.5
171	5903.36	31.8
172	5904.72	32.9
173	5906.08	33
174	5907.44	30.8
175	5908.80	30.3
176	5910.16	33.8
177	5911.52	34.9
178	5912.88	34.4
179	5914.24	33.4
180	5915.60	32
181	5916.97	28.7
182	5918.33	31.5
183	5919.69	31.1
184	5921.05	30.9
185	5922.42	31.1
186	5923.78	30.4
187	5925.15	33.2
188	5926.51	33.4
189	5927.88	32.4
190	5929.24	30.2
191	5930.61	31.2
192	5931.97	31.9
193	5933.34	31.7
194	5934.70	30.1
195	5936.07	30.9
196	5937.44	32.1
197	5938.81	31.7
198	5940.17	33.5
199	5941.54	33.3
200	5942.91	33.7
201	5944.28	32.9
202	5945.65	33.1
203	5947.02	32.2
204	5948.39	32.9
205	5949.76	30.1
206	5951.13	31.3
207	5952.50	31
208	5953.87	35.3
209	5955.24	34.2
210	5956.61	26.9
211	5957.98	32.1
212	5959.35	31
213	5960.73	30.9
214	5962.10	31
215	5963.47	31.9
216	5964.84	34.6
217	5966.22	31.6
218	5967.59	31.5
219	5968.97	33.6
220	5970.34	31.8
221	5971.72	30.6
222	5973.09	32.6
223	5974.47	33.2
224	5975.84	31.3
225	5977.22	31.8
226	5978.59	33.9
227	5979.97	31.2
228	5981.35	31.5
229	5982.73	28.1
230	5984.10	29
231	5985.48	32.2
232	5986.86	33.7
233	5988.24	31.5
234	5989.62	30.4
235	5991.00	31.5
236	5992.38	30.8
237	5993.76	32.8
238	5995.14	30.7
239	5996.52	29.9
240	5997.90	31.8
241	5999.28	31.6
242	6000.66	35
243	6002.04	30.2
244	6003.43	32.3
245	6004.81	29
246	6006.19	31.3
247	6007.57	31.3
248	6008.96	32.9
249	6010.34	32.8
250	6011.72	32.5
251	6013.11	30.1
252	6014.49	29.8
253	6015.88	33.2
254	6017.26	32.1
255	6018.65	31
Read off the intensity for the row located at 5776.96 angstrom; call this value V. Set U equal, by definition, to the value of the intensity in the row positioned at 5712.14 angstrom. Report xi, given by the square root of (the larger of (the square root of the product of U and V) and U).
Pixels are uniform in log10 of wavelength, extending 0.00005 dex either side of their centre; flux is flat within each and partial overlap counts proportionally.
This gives 5.78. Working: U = 33.4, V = 30.5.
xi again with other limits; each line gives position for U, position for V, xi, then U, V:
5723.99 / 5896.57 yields 5.42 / 29.4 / 29.2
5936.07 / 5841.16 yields 5.71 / 30.9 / 34.5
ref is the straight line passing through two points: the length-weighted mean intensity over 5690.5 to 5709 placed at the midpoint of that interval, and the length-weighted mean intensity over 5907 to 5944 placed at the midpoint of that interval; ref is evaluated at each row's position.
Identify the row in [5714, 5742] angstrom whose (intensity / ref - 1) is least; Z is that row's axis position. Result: 5725.31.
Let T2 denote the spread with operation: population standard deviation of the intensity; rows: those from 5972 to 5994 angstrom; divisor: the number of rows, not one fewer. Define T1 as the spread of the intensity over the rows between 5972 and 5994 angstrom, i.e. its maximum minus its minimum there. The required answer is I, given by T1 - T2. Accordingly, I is 4.3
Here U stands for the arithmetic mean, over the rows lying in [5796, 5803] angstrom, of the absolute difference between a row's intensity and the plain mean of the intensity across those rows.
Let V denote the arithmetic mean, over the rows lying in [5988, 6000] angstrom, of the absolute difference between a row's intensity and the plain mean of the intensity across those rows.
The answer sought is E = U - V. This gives 1.8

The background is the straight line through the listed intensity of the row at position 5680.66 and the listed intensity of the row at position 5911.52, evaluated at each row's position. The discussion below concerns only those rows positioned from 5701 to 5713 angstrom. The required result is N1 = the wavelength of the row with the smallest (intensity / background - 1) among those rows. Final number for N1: 5706.88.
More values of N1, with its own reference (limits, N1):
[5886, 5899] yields 5897.92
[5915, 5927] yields 5916.97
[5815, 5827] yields 5815.66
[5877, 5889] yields 5885.71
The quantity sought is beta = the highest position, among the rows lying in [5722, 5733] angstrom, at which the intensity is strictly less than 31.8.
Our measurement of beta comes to 5731.91 angstrom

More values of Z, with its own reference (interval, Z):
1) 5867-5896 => 5889.78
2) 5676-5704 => 5688.52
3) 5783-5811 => 5787.61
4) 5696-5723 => 5706.88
